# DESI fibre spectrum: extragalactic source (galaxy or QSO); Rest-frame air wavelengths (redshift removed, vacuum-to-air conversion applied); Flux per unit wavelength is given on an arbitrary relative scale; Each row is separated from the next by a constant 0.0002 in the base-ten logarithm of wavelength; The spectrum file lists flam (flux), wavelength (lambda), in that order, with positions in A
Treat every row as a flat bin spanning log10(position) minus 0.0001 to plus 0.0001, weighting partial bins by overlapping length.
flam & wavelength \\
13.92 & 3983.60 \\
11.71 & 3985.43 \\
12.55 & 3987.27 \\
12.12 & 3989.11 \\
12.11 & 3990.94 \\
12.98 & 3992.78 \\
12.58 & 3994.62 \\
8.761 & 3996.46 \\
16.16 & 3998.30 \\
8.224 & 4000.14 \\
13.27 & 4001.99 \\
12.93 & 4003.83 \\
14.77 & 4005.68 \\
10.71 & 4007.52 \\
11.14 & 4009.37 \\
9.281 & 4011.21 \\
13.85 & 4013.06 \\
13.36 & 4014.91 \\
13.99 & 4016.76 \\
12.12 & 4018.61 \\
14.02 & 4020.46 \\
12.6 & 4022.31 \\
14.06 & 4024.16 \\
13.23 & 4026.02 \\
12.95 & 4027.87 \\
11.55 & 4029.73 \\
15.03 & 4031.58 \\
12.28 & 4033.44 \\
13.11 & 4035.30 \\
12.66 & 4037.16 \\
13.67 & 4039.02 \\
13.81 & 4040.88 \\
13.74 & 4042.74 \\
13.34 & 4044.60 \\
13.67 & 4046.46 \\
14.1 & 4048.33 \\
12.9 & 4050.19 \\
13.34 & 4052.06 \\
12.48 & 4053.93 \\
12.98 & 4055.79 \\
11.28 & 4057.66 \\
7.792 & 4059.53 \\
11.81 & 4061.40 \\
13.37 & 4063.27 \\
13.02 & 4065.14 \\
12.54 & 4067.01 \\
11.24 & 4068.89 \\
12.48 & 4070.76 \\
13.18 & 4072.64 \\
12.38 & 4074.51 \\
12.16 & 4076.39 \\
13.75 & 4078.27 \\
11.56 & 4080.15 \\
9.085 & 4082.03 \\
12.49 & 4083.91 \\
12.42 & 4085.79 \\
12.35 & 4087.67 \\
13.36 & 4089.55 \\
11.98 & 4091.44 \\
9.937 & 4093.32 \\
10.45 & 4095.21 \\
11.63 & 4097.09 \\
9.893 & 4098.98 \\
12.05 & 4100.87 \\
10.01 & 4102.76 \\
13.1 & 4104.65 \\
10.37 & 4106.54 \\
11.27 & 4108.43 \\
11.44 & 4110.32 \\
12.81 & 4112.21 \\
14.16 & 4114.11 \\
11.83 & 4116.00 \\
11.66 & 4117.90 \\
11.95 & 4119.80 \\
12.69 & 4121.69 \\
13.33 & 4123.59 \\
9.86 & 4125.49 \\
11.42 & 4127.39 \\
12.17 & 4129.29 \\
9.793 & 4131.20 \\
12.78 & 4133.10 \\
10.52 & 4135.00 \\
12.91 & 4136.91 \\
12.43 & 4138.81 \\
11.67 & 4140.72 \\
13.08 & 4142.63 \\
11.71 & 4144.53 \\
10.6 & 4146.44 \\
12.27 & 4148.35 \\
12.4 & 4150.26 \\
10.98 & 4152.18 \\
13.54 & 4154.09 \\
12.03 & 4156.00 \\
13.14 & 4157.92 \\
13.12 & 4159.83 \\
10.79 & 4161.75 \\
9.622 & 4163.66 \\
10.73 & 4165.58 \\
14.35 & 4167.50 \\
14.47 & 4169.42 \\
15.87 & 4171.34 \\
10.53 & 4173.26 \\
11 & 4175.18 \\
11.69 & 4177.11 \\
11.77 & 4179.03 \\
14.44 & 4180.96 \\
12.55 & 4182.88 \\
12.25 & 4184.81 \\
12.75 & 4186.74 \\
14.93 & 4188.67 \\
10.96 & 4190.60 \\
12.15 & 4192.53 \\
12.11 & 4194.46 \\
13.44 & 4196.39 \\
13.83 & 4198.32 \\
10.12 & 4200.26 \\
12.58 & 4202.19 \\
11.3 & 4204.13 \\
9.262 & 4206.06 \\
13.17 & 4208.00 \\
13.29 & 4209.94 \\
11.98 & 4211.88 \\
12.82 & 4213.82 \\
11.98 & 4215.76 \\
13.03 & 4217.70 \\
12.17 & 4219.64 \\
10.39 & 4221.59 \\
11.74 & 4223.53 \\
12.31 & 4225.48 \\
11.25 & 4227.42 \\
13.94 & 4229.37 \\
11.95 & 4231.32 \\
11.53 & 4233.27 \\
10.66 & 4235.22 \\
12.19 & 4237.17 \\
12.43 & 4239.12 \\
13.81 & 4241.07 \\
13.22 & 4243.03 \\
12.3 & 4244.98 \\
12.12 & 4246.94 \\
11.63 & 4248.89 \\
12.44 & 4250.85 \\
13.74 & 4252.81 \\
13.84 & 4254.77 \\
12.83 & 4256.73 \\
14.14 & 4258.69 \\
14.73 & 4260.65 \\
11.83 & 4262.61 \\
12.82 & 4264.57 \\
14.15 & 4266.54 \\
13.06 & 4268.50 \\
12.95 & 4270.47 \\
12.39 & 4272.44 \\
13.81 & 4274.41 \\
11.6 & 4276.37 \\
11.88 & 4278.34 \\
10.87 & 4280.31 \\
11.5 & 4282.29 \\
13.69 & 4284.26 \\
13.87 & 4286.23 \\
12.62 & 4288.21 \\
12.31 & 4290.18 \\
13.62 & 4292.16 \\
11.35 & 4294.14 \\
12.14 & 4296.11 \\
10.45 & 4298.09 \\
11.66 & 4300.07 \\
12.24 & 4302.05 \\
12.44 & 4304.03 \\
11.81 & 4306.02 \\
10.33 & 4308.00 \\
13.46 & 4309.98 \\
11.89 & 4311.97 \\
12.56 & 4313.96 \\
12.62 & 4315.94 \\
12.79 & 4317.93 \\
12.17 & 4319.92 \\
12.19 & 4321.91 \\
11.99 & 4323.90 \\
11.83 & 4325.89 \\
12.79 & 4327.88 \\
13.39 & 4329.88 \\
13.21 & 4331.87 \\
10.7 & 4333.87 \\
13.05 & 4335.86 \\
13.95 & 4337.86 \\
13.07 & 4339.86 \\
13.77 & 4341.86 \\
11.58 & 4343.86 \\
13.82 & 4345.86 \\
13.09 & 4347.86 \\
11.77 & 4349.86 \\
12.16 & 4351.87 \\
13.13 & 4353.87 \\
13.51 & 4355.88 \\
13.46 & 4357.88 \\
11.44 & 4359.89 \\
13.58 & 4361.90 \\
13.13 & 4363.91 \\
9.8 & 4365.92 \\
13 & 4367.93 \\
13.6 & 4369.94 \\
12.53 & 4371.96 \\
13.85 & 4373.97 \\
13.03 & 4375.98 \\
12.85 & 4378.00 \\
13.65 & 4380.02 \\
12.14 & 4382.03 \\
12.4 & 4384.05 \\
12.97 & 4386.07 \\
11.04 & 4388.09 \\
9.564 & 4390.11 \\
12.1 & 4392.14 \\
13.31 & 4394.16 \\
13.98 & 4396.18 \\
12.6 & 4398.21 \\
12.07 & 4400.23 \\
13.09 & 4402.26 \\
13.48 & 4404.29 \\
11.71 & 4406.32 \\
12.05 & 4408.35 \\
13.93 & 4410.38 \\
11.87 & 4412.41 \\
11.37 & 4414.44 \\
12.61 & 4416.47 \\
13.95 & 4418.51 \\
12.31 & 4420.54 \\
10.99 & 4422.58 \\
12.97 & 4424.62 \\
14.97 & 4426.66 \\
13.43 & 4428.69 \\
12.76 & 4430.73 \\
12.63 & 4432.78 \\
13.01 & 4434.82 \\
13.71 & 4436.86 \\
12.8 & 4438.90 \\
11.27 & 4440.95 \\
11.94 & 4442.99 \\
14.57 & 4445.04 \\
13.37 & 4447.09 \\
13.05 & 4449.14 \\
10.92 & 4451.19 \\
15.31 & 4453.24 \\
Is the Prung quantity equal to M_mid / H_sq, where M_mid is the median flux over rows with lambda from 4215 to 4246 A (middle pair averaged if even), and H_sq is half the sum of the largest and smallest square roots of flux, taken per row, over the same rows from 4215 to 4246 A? 3.50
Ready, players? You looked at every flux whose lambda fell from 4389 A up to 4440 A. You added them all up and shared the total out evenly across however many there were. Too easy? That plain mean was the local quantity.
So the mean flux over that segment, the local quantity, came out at 12.7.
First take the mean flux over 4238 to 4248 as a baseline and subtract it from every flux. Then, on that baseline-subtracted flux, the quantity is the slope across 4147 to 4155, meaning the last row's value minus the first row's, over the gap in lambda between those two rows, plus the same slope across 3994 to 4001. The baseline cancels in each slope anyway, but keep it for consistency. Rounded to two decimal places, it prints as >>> -0.57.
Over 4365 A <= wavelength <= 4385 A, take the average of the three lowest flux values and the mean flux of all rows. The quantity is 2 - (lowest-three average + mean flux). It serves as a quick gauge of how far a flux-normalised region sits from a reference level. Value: -22.1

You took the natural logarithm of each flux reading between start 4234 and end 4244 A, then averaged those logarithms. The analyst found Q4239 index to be 2.52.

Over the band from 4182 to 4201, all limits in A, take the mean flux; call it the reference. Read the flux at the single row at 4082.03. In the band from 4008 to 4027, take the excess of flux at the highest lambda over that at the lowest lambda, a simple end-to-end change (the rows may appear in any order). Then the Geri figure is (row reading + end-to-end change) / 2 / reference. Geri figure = 0.45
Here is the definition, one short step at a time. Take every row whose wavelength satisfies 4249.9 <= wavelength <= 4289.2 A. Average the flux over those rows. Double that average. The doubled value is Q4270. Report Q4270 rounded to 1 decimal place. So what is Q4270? 25.9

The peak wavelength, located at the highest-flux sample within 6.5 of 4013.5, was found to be 4016.76 A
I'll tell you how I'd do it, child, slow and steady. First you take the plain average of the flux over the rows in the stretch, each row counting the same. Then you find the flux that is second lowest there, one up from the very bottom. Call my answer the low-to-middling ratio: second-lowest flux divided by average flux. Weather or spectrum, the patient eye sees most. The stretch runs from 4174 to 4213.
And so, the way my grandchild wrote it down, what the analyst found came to 0.82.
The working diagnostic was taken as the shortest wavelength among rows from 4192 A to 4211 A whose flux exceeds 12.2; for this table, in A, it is 4196.39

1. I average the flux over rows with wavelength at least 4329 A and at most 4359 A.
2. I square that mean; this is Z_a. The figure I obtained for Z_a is 167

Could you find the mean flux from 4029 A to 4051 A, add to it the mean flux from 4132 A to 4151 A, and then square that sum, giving 643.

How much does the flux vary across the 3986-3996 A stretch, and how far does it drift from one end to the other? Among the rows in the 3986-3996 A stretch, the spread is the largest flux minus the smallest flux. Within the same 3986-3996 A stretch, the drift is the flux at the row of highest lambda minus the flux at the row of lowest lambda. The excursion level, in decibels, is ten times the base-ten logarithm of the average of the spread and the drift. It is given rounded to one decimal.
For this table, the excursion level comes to -3.5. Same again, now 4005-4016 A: 3.1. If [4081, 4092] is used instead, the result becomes 5.5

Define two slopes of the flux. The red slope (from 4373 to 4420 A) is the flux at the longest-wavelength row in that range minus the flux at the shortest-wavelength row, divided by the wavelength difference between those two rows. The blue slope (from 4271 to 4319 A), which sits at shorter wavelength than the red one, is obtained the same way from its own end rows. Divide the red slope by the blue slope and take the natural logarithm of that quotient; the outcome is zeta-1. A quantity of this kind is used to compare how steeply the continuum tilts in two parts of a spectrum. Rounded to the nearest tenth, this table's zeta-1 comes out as -1.4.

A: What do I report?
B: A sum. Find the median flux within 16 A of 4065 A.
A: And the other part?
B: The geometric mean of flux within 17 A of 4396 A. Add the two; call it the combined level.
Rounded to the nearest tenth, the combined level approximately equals 24.9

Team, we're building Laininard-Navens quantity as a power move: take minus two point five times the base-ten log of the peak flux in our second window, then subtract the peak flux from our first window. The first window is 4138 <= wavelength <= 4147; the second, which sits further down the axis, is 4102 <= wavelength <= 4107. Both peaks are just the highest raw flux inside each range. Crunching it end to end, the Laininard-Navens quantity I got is -15.9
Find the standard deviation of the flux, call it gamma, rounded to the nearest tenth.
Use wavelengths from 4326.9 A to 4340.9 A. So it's 1.0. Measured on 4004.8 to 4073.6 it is 1.4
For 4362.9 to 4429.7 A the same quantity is 1.2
